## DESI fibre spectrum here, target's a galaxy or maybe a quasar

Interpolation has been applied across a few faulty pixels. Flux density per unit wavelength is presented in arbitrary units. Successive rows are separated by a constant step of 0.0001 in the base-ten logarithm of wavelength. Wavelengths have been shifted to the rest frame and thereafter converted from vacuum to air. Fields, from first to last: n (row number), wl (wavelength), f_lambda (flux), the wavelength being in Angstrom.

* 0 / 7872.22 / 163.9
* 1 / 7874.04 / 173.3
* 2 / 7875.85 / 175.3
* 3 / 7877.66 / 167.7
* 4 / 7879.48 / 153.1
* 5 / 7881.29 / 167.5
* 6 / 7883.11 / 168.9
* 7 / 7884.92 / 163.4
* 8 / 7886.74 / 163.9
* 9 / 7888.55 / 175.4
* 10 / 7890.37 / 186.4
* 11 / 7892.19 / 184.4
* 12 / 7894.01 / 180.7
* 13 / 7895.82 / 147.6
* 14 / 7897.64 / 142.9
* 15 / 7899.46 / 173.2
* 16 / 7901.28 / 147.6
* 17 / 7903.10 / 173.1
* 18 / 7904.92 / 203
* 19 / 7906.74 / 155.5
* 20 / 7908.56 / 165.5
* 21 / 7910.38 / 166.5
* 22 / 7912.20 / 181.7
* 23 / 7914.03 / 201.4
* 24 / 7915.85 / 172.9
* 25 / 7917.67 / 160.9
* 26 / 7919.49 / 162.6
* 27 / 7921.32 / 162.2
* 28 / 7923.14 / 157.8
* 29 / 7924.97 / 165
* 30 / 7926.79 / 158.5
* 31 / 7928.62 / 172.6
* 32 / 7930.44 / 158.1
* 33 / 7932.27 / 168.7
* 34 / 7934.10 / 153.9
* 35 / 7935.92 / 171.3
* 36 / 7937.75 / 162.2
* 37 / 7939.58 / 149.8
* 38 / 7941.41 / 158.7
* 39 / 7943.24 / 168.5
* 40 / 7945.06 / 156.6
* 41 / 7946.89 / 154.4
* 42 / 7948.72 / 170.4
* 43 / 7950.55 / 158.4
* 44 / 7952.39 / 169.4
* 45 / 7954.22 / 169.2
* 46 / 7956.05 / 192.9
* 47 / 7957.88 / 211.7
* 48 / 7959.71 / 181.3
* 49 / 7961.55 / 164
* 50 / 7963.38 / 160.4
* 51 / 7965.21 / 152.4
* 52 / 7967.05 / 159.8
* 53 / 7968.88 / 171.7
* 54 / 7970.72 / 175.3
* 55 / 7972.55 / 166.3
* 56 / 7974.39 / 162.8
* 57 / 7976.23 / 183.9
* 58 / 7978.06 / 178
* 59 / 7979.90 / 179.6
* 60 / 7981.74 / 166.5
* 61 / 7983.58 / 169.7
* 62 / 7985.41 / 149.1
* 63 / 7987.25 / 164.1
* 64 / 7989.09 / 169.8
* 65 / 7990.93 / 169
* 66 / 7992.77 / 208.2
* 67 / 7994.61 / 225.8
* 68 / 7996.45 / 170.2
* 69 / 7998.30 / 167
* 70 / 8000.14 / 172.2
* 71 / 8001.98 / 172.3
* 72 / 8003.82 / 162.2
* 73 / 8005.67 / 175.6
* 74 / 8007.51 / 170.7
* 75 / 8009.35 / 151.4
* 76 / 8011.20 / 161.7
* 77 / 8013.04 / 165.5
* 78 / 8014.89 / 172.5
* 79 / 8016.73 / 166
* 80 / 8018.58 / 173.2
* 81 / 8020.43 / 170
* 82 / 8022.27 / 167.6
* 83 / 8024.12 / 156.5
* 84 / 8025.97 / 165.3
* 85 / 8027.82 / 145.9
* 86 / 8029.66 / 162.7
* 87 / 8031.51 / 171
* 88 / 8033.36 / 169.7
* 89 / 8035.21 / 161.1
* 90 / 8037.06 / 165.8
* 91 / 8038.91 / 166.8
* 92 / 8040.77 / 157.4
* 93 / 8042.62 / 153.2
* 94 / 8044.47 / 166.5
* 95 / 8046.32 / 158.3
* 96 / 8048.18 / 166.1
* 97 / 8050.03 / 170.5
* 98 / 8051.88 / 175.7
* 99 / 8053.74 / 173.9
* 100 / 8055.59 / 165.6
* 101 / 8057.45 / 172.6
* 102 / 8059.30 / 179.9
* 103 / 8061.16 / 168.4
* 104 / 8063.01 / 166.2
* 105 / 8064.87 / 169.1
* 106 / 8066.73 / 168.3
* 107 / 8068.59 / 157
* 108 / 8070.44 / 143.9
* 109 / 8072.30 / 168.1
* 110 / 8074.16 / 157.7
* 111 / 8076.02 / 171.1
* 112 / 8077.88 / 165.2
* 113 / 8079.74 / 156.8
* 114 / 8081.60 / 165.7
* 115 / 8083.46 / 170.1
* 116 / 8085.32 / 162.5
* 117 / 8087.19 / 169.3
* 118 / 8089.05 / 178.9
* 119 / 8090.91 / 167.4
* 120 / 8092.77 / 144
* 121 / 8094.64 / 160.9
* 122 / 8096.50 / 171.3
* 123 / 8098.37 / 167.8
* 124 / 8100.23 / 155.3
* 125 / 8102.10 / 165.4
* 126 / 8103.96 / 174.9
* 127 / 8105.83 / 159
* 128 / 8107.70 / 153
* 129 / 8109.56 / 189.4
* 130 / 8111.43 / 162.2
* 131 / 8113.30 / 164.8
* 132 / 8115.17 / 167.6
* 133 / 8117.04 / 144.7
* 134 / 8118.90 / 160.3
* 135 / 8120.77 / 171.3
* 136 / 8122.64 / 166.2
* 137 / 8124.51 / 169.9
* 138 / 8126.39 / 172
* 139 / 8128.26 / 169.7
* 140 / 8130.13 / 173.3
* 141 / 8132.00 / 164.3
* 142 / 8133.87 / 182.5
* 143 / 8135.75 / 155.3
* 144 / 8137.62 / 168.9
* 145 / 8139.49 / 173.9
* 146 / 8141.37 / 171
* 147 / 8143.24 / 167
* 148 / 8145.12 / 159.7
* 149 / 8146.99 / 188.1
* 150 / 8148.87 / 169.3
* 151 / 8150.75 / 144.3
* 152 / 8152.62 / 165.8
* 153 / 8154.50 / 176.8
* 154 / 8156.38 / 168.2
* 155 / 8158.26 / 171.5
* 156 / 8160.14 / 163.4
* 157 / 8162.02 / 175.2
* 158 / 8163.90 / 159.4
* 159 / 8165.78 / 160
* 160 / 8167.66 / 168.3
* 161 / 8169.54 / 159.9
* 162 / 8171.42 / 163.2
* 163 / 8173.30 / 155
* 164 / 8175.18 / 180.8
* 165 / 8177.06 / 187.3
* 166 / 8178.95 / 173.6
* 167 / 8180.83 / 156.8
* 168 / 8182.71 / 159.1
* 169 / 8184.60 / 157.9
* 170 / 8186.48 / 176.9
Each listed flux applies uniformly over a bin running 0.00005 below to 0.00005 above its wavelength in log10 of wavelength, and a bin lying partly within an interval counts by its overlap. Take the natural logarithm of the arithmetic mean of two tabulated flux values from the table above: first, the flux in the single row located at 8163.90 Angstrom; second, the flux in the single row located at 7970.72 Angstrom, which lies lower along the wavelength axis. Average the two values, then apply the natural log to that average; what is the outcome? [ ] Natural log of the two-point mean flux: 5.12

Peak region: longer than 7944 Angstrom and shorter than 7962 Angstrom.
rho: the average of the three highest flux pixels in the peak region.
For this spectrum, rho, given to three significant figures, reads 195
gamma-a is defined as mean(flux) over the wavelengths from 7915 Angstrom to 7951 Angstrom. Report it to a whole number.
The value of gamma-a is 162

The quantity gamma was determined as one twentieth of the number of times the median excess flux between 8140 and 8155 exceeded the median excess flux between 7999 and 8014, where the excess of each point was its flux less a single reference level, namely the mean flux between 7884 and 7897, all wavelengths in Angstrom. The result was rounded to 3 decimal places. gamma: 0.049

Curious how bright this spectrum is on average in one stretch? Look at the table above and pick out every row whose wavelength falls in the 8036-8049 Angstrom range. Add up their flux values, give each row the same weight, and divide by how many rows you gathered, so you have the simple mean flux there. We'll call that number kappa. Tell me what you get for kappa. 162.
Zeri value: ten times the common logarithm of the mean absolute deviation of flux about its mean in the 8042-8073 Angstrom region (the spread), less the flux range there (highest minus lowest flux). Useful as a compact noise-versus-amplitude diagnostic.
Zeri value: -28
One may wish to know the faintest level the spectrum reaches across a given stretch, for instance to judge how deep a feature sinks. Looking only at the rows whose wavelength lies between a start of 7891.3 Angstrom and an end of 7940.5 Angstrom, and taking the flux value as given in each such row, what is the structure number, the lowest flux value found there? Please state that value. 142.9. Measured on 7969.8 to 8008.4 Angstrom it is 149.1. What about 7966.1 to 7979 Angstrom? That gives 159.8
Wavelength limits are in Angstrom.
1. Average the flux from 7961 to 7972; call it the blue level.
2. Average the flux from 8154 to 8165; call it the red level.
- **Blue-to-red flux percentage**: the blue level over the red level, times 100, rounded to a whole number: 97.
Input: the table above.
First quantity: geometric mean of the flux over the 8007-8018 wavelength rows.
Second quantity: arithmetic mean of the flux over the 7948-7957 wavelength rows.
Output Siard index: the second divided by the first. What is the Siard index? 1.05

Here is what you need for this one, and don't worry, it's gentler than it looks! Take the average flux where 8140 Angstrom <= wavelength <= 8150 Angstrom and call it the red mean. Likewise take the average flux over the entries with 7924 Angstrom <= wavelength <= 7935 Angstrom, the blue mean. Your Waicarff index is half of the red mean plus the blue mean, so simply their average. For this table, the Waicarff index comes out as 167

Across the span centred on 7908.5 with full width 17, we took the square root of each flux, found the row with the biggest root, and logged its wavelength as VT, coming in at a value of 7904.92 Angstrom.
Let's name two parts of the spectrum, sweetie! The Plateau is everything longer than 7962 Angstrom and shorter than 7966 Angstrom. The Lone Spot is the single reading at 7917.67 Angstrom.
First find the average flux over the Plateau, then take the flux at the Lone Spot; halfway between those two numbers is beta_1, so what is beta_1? 159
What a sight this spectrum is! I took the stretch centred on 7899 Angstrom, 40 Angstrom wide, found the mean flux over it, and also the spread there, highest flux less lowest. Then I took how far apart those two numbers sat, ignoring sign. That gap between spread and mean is 110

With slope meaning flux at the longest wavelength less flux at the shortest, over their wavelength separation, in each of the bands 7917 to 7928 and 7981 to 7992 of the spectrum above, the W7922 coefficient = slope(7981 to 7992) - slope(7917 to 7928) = 1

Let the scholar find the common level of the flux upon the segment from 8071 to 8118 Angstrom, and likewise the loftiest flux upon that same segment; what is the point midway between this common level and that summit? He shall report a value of 177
